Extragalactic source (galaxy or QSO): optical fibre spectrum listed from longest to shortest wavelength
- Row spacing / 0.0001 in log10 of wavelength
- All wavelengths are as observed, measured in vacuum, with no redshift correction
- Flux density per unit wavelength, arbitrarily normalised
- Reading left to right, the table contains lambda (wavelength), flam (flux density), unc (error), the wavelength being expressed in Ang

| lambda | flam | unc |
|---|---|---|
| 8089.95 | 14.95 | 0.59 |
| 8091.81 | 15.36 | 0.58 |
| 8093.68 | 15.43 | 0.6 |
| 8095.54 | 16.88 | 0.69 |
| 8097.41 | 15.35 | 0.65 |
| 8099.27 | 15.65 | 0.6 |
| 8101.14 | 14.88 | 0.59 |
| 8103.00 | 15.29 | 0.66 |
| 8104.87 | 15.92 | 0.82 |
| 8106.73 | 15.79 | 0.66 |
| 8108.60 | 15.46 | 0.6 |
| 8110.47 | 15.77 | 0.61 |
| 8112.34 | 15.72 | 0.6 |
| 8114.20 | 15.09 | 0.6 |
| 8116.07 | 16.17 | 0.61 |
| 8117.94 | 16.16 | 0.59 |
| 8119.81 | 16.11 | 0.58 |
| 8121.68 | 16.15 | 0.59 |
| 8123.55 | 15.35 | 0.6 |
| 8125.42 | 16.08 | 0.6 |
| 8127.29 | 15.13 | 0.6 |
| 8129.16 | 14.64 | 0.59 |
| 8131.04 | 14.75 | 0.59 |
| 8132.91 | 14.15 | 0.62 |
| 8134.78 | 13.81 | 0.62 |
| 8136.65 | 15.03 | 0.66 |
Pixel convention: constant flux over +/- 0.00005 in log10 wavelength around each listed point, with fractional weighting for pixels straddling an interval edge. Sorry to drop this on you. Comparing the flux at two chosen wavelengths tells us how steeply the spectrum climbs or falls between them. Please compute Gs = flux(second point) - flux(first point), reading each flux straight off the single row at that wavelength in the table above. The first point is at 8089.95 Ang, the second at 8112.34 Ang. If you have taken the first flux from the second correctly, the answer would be 0.77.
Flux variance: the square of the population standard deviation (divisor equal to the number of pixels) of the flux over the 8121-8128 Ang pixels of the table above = 0.20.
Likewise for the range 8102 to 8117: 0.11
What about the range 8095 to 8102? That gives 0.55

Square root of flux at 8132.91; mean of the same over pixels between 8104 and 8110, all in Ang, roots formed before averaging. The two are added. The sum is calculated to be 7.73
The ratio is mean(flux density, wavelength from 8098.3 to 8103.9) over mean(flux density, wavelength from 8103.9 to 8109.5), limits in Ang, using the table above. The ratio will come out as 0.97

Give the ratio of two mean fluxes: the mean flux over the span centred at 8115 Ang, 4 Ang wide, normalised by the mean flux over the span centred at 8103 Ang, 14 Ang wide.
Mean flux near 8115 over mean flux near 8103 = 1.01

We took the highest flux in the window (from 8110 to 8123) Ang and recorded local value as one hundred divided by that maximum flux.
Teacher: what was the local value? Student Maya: 6.18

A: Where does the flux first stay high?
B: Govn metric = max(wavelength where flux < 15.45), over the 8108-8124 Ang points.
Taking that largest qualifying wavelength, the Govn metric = 8123.55 Ang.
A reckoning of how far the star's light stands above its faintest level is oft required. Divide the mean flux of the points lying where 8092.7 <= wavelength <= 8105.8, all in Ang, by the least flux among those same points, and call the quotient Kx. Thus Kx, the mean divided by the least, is 1.05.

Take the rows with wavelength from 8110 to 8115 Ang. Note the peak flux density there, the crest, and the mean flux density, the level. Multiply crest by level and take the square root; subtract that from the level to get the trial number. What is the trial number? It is -0.12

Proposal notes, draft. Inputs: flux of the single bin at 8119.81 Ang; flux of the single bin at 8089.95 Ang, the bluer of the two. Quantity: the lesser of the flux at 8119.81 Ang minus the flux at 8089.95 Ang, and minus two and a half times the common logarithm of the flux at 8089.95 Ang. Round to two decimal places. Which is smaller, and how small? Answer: -2.94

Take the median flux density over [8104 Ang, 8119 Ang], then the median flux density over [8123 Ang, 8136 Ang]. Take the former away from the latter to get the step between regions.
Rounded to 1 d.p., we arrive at -1.0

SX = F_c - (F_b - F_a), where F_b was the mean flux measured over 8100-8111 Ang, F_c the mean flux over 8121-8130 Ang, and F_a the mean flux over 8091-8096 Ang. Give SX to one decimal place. 15.8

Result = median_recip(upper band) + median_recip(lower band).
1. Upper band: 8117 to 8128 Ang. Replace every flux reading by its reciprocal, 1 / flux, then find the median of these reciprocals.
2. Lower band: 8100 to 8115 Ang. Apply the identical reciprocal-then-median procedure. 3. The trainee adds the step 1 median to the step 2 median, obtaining 0.126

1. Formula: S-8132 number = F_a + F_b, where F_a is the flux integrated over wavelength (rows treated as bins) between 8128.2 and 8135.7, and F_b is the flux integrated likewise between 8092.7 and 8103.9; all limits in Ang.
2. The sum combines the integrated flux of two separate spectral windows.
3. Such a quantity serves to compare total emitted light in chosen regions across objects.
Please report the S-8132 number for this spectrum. 282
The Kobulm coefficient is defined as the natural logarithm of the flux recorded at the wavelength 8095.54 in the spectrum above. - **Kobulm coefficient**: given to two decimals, 2.83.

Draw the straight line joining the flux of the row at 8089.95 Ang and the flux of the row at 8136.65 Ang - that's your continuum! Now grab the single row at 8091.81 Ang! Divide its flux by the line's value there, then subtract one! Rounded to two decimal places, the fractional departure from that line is 0.03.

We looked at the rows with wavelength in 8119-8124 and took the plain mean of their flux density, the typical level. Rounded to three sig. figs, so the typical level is 15.9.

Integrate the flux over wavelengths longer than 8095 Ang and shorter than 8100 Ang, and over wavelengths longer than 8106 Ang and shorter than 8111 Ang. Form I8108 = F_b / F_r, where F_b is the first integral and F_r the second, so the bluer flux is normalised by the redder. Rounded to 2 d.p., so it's 1.02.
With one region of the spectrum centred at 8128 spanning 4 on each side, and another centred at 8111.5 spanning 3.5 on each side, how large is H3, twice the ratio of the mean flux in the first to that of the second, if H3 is 1.95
